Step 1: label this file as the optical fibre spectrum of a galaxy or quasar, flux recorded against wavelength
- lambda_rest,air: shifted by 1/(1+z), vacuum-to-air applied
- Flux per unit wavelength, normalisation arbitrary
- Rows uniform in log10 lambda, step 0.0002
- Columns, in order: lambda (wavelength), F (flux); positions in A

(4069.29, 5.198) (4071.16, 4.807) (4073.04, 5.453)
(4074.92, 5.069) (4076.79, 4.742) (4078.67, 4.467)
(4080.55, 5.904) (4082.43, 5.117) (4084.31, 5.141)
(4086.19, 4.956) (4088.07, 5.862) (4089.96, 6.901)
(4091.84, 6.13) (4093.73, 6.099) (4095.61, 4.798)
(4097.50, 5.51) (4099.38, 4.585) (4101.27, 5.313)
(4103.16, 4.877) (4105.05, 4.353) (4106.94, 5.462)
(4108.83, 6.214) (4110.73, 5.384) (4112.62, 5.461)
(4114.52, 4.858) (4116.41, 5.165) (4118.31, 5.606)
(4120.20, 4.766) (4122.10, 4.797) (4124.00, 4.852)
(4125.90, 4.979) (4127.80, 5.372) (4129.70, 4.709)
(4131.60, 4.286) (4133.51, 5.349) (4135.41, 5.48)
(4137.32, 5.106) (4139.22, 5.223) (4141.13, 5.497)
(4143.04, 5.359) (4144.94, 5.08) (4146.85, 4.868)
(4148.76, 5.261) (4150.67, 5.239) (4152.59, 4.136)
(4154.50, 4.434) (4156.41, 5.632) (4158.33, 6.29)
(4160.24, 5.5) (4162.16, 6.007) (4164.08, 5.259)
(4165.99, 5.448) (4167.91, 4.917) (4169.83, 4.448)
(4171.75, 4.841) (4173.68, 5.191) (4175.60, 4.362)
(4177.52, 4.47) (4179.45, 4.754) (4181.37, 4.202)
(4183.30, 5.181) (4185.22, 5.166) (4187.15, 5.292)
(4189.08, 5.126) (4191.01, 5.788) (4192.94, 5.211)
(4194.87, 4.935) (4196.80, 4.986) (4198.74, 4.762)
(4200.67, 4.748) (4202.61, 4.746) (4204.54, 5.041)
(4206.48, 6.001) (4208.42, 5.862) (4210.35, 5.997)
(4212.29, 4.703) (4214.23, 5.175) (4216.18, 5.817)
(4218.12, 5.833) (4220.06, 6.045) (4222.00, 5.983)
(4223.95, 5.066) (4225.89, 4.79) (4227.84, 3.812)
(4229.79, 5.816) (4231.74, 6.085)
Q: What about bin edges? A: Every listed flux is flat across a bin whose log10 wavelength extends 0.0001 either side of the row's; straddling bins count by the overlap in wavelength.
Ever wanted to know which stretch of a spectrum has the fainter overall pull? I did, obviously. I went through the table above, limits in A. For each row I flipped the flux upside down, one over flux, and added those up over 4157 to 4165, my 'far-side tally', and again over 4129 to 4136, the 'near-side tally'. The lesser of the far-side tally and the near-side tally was 0.70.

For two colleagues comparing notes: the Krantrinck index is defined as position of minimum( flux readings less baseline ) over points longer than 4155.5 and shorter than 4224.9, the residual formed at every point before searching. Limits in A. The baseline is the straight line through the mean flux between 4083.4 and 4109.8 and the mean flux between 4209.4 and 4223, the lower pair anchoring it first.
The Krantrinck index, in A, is 4181.37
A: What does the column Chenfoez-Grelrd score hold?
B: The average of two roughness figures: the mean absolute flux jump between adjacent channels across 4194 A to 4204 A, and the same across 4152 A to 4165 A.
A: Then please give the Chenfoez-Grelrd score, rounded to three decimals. 0.386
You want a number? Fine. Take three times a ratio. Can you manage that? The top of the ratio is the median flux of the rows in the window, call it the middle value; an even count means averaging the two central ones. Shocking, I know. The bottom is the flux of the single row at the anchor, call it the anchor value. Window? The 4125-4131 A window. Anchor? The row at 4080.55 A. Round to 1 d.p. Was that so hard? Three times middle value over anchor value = 2.5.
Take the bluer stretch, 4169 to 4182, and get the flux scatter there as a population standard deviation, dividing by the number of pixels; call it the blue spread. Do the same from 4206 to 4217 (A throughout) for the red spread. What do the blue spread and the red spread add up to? 0.80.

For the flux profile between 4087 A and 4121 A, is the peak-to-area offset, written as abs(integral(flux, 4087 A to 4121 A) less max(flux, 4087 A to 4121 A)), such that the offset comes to 177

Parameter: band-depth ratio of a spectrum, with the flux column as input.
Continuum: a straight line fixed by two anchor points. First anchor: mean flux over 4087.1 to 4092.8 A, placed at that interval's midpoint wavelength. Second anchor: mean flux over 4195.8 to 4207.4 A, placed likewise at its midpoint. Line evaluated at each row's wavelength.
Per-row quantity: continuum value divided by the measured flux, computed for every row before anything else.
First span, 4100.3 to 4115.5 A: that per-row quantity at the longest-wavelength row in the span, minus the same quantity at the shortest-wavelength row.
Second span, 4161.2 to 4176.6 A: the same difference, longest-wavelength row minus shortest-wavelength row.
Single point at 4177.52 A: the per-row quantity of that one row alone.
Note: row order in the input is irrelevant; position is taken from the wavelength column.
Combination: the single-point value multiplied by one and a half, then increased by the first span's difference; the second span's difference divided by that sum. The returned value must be 0.17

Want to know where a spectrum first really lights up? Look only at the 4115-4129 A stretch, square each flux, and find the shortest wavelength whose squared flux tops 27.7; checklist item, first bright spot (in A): 4118.31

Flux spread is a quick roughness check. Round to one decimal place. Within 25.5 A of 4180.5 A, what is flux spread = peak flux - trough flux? 2.1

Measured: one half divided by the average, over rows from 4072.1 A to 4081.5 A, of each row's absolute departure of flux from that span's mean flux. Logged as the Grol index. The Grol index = 1.1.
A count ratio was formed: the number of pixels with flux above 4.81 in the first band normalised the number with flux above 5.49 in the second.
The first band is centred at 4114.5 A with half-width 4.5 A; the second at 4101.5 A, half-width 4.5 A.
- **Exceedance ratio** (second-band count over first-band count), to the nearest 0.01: 0.20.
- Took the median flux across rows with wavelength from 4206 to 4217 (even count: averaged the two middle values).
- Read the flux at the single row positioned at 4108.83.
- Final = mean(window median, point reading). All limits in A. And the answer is 6.03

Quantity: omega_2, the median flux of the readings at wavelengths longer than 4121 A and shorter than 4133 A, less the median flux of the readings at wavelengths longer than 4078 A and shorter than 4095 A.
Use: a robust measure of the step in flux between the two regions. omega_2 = -1.0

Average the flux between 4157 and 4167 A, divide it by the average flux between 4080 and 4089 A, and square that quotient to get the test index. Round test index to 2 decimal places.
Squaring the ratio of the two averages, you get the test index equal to 1.12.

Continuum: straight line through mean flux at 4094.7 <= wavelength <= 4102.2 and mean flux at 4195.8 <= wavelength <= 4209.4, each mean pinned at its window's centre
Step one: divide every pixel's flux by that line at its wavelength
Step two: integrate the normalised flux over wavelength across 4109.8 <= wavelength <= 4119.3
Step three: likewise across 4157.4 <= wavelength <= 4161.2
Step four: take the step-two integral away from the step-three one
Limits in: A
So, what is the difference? -5.5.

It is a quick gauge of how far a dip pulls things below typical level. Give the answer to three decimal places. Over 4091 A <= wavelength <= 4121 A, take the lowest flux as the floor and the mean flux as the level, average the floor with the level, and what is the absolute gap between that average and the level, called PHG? 0.467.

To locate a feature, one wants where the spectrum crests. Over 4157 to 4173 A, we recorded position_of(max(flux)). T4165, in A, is 4158.33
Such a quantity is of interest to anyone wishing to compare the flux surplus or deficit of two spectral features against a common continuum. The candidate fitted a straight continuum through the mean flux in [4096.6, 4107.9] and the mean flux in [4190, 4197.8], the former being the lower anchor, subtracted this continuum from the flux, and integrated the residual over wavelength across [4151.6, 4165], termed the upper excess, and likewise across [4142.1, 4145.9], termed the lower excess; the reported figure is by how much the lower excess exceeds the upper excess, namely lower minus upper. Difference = -2.0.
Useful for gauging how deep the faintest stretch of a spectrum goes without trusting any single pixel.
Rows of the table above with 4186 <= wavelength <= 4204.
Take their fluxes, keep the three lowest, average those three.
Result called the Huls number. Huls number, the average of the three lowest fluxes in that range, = 4.75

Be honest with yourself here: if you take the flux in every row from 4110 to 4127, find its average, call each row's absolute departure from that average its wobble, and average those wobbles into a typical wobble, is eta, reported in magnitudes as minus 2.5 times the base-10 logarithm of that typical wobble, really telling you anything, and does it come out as 1.41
